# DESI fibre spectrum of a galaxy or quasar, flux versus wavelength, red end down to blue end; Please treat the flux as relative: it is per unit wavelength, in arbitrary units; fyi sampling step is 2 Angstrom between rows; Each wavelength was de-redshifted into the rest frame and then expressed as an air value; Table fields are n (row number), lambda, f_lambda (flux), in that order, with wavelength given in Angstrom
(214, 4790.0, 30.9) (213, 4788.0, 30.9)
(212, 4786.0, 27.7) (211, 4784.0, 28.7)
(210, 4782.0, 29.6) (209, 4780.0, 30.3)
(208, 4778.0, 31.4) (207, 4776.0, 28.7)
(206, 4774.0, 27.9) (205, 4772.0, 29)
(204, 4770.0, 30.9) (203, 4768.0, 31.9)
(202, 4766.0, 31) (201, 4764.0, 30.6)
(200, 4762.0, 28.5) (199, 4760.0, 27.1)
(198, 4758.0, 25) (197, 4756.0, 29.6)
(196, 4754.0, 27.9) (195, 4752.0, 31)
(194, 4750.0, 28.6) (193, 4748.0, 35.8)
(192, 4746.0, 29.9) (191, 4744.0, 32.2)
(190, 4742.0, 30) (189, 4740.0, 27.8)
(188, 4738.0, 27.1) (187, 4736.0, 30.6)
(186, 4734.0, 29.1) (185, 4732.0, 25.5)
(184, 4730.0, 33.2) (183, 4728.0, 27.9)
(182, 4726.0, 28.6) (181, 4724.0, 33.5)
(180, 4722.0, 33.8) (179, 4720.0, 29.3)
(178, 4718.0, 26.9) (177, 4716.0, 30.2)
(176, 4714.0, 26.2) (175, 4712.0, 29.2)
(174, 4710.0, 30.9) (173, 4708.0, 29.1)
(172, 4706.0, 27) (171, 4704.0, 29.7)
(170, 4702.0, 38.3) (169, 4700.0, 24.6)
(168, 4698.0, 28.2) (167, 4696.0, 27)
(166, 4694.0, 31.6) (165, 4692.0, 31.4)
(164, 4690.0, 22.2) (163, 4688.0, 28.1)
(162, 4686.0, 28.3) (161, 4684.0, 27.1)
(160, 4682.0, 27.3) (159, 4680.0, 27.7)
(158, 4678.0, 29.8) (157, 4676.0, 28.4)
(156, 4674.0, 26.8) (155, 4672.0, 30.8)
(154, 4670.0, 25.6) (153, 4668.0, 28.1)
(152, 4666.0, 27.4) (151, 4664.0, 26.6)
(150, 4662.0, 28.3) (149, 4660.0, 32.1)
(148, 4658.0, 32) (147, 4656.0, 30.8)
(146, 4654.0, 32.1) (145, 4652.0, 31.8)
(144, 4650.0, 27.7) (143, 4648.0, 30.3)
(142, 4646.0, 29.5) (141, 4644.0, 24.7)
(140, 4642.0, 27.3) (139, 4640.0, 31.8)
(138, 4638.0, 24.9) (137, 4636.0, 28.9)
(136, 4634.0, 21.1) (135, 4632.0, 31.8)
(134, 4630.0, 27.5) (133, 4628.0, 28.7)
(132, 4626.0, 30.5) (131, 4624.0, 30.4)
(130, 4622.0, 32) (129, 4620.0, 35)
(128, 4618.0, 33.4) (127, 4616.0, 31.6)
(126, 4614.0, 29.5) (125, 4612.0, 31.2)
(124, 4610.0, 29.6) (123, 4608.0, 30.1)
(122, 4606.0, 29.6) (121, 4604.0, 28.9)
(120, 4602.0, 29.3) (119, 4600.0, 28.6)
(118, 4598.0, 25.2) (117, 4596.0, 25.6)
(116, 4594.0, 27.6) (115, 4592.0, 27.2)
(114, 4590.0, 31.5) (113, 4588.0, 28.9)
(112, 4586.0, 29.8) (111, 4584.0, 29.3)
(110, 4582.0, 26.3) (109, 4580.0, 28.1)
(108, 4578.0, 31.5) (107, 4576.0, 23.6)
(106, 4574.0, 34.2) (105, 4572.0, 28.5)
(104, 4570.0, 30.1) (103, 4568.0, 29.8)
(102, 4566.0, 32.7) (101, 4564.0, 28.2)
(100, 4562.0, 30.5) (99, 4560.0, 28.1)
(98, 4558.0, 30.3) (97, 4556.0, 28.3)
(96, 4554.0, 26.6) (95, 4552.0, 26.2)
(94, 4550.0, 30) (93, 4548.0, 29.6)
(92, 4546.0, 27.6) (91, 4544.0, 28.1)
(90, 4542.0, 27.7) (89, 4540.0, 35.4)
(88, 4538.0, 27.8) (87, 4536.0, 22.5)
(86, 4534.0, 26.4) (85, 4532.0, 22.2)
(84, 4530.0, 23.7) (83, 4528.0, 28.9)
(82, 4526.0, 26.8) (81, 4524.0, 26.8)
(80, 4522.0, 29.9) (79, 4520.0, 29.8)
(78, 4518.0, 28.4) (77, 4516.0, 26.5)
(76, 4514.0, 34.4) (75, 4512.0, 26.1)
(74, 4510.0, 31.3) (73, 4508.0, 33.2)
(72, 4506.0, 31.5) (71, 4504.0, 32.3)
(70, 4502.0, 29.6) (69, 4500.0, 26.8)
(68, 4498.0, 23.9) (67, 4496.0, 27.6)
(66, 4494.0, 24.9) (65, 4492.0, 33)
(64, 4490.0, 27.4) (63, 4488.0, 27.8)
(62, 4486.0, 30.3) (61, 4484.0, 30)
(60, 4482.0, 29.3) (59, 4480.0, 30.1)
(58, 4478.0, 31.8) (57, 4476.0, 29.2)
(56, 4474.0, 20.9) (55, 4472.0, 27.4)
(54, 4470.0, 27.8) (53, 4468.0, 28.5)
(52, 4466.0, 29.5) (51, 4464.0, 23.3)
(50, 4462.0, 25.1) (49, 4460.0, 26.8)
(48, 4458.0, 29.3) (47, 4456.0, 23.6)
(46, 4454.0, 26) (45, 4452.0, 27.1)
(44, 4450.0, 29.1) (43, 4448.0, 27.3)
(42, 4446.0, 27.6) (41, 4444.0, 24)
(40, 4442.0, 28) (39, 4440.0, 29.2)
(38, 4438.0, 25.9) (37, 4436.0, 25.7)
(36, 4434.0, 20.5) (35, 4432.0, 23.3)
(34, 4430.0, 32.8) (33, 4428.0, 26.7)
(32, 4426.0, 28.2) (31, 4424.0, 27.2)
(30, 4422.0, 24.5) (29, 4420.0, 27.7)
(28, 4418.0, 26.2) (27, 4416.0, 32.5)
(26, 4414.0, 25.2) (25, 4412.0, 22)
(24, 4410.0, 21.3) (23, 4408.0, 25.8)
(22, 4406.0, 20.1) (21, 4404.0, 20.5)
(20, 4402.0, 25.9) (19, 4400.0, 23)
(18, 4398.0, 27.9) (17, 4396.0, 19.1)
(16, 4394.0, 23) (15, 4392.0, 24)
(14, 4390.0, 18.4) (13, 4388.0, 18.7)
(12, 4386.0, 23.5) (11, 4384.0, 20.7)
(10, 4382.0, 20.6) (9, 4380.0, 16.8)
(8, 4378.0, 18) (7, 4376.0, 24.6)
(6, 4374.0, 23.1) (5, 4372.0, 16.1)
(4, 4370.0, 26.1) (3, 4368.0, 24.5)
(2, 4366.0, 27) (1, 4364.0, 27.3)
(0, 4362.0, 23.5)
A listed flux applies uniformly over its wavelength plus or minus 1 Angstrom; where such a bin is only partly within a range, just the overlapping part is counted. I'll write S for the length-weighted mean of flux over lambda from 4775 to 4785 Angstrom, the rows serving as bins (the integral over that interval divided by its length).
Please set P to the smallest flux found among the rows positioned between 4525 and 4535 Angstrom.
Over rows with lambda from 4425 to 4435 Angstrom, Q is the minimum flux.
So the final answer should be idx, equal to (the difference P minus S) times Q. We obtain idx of -155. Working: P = 22.2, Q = 20.5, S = 29.7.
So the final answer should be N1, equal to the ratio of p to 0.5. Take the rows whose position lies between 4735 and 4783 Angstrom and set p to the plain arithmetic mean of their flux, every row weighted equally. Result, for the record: 59.4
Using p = 29.68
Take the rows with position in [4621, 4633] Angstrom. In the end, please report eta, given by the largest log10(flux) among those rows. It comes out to 1.51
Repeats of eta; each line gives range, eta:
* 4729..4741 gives 1.52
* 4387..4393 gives 1.38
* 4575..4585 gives 1.50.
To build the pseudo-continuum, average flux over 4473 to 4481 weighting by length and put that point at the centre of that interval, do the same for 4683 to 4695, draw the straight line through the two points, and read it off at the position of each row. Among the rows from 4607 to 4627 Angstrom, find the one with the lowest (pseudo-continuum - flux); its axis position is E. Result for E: 4620.0 Angstrom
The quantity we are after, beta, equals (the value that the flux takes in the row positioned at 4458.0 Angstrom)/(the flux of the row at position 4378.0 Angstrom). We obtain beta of 1.63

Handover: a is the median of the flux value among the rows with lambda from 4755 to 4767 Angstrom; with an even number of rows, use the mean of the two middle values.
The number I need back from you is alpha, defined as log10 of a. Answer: 1.46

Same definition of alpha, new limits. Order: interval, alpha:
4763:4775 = 1.49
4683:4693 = 1.45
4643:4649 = 1.47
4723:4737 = 1.46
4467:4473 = 1.44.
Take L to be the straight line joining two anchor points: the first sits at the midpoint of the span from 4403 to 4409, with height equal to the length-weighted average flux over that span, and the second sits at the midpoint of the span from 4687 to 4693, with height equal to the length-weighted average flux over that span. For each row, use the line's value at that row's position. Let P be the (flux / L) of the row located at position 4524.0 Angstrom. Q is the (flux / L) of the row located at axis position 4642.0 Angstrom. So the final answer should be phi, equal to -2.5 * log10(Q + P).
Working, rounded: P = 1.11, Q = 1.04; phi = -0.83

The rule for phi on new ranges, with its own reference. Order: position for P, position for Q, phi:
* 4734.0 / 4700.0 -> -0.72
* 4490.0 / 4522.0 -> -0.95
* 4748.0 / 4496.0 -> -0.96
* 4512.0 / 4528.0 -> -0.89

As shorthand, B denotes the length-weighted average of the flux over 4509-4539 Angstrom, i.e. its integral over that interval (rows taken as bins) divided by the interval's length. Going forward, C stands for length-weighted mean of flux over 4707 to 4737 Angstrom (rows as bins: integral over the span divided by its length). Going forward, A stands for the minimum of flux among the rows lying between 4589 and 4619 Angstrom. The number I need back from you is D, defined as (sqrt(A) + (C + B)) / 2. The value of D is 31.0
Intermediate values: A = 25.2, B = 27.4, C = 29.6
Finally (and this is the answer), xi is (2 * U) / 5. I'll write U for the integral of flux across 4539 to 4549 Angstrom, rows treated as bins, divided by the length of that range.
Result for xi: 11.9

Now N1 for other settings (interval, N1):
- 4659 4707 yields 56.9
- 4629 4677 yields 57.2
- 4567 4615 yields 57.8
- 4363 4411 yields 44.7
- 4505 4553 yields 56.7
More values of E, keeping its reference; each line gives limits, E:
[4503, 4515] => 4514.0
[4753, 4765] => 4764.0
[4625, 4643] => 4632.0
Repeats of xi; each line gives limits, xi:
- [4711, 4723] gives 11.7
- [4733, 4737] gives 11.9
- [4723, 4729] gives 12.0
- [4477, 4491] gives 11.8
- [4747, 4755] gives 12.3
